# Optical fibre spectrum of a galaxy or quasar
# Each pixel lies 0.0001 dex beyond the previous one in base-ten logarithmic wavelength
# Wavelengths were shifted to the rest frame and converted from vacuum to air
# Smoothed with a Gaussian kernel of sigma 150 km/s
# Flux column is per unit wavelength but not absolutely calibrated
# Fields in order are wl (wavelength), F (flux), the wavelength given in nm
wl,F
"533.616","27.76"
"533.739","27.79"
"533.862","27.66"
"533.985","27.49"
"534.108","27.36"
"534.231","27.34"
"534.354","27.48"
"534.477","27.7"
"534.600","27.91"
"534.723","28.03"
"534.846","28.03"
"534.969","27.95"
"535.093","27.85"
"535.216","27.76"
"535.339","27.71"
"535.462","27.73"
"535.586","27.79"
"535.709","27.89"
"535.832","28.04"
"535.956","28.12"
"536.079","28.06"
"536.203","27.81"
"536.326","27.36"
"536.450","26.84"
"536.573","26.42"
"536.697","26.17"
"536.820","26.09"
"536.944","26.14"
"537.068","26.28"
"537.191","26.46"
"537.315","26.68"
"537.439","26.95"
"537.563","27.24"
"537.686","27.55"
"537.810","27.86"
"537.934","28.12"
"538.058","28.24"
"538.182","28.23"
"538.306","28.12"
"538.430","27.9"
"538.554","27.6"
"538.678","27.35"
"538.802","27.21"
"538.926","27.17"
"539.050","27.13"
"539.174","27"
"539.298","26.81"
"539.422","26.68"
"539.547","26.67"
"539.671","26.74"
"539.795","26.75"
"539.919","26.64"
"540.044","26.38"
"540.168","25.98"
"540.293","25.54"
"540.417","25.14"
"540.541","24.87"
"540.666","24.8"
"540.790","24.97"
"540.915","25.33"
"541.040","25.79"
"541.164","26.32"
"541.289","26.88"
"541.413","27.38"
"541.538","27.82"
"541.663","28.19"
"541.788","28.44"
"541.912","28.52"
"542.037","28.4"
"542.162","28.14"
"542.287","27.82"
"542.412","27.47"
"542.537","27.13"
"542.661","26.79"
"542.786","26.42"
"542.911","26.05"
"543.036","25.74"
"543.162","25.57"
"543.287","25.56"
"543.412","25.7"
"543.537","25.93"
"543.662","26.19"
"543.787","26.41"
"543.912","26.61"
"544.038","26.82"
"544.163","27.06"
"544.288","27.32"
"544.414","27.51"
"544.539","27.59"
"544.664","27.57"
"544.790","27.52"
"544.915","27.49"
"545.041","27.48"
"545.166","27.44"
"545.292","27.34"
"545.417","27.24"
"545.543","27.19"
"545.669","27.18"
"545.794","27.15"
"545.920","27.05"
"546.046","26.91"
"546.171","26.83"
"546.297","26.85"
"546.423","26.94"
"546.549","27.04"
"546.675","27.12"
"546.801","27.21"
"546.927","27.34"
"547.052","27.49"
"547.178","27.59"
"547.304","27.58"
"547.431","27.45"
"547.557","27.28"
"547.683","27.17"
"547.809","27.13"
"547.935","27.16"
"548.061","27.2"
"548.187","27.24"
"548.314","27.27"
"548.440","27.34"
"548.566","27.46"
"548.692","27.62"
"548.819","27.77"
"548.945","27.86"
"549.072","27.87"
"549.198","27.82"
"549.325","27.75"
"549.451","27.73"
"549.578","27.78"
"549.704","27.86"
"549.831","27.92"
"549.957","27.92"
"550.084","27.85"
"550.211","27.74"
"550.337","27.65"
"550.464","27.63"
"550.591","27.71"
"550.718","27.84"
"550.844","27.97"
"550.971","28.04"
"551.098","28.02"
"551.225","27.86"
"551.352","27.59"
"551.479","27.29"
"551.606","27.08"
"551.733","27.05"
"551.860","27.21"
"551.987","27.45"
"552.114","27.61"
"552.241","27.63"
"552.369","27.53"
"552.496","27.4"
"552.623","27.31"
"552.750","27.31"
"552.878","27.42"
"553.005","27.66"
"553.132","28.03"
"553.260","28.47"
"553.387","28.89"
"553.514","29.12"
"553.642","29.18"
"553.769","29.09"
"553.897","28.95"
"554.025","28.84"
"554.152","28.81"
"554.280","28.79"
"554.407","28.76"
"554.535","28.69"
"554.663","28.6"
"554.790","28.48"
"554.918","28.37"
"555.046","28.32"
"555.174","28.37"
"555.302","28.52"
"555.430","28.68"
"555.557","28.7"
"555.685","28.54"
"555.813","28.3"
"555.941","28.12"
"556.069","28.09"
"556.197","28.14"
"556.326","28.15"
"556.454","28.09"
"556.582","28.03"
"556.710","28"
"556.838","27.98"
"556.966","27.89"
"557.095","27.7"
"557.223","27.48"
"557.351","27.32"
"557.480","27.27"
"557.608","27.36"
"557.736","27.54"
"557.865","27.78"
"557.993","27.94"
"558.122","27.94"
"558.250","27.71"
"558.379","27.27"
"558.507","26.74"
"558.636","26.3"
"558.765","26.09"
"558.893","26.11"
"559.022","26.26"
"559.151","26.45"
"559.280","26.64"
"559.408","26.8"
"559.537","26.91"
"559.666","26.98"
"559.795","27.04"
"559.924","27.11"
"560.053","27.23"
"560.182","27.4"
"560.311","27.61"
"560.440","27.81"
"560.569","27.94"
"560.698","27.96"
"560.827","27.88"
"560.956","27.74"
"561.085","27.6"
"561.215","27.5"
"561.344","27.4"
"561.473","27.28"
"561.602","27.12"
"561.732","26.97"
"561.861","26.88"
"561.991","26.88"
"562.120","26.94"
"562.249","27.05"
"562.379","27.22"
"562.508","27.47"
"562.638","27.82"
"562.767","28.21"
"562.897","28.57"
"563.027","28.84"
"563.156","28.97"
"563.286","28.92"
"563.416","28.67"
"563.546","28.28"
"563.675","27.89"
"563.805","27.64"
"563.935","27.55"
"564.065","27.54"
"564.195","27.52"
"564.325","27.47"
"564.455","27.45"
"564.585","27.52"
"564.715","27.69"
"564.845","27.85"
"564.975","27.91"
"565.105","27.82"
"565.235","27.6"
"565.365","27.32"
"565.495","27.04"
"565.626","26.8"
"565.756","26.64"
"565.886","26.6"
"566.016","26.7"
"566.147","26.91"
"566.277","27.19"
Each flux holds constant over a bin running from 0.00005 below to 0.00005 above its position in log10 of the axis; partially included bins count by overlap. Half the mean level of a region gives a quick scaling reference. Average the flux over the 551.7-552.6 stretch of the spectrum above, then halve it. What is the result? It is 13.7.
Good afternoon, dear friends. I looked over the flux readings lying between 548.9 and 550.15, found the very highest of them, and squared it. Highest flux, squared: 780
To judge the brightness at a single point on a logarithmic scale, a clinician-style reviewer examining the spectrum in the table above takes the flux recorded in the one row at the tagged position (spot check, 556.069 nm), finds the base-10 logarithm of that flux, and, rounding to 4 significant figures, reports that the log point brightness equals 1.449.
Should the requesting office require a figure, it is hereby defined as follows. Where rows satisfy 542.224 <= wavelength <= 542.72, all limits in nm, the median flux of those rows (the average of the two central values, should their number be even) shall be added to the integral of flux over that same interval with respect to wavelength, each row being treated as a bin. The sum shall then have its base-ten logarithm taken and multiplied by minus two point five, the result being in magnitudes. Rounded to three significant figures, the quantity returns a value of -4.03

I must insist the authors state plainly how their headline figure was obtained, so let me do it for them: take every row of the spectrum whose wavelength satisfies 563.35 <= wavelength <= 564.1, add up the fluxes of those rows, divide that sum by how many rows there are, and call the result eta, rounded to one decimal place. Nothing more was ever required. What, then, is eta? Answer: 27.9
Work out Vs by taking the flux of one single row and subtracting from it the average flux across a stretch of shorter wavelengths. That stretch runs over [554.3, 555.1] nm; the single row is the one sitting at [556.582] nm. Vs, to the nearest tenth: -0.5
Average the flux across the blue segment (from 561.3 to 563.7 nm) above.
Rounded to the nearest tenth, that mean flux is 27.8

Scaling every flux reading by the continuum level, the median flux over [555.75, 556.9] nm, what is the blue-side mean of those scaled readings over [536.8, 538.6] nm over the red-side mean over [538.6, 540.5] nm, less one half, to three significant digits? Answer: 0.526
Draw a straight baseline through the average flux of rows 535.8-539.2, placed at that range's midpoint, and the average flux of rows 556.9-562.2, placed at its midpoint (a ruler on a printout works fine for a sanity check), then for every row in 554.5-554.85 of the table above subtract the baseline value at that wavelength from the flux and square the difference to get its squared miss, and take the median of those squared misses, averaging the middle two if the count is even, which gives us 1.8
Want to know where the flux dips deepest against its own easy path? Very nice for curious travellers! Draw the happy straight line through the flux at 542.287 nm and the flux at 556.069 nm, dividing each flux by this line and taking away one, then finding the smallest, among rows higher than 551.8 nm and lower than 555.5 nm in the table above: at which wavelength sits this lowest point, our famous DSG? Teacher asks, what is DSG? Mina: 551.860 nm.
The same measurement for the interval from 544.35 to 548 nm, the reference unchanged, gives 546.171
